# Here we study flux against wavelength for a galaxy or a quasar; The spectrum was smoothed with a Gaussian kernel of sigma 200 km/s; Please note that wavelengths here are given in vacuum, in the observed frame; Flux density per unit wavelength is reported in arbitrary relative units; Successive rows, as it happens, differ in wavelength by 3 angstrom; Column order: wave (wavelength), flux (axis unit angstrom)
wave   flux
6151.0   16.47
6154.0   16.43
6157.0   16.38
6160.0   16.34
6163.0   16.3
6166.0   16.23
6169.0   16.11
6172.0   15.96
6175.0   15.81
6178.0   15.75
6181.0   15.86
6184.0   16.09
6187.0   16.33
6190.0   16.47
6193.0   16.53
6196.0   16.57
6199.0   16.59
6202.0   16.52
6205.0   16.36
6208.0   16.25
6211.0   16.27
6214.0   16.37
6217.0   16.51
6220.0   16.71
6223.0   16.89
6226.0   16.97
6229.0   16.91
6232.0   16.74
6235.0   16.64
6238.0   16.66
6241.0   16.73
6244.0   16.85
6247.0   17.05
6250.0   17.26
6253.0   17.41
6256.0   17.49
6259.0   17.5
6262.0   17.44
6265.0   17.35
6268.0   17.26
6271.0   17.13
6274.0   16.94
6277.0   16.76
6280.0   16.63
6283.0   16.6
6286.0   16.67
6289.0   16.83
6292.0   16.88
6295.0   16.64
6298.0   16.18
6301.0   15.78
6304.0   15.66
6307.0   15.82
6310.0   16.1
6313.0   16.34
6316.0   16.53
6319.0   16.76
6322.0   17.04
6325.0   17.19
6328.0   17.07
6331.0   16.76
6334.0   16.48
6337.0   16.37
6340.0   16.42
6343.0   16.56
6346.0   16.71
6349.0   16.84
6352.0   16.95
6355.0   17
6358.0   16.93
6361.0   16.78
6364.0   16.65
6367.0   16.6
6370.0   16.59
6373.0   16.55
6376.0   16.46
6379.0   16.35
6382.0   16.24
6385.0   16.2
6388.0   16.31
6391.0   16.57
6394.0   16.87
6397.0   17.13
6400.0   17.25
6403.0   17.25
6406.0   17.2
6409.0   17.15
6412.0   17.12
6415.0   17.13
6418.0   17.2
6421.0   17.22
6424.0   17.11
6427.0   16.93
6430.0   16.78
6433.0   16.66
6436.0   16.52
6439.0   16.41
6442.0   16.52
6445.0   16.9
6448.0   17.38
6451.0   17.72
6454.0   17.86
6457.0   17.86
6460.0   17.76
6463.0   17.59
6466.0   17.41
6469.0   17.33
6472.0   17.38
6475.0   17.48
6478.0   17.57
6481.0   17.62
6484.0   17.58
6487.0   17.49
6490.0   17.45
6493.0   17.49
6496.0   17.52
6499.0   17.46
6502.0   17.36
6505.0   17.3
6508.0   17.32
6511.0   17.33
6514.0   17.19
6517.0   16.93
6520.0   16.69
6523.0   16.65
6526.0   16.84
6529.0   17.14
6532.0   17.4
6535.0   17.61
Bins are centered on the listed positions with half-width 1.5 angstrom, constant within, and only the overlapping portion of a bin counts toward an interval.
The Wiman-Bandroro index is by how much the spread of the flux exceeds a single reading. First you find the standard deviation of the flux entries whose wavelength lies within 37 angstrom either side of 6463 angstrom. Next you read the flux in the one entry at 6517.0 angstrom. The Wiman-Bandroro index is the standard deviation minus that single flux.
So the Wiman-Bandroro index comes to -16.5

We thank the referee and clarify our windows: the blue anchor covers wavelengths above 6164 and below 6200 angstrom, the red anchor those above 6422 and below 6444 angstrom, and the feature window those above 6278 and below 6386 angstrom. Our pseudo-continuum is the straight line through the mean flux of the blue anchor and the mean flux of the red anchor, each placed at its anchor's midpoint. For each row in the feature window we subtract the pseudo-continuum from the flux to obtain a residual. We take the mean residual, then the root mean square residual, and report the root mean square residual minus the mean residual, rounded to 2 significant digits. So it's 0.30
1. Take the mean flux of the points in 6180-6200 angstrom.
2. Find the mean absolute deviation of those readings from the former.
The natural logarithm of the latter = -1.5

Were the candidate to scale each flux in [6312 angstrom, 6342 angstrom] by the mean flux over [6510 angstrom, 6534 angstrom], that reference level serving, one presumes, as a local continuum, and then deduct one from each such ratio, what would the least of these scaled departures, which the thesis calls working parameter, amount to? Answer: -0.040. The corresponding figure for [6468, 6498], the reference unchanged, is 0.018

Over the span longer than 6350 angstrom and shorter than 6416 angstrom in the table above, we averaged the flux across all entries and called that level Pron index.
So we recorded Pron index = 16.8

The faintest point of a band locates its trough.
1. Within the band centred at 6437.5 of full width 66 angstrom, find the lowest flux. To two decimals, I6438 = 16.41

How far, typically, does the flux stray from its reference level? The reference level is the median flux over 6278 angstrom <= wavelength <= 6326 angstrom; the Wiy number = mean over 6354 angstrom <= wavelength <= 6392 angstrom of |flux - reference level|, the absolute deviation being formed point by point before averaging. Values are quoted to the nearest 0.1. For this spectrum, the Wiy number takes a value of 0.2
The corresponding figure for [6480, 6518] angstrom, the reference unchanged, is 0.8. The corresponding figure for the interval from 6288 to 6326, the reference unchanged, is 0.4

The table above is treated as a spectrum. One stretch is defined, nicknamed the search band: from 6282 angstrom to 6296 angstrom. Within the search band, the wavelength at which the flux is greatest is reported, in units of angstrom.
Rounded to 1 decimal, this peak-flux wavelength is 6292.0 angstrom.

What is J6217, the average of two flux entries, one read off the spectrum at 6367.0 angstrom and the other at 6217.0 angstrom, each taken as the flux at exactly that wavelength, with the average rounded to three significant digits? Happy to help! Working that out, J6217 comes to 16.6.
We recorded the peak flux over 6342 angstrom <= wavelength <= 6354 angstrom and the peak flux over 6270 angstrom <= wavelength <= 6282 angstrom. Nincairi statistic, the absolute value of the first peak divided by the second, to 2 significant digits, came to 0.99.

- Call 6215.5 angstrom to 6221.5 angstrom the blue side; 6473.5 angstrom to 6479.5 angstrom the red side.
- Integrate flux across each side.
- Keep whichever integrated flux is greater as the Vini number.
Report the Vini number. 105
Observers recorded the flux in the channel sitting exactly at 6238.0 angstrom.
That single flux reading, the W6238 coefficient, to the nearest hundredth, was 16.66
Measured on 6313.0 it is 16.34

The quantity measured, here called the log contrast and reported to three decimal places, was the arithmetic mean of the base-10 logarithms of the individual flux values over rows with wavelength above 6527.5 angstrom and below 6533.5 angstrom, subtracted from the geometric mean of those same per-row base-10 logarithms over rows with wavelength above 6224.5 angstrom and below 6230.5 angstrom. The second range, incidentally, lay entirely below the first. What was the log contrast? -0.008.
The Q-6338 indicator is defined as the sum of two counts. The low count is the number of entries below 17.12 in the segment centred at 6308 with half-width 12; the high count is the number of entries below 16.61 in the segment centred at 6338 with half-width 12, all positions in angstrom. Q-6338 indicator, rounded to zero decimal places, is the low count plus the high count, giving 12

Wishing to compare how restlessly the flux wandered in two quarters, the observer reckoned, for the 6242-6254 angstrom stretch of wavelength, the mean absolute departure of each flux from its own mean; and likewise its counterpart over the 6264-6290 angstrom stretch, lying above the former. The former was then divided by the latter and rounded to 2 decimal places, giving 0.83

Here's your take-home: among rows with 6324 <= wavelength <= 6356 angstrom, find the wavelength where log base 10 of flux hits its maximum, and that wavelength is 6325.0 angstrom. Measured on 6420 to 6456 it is 6454.0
